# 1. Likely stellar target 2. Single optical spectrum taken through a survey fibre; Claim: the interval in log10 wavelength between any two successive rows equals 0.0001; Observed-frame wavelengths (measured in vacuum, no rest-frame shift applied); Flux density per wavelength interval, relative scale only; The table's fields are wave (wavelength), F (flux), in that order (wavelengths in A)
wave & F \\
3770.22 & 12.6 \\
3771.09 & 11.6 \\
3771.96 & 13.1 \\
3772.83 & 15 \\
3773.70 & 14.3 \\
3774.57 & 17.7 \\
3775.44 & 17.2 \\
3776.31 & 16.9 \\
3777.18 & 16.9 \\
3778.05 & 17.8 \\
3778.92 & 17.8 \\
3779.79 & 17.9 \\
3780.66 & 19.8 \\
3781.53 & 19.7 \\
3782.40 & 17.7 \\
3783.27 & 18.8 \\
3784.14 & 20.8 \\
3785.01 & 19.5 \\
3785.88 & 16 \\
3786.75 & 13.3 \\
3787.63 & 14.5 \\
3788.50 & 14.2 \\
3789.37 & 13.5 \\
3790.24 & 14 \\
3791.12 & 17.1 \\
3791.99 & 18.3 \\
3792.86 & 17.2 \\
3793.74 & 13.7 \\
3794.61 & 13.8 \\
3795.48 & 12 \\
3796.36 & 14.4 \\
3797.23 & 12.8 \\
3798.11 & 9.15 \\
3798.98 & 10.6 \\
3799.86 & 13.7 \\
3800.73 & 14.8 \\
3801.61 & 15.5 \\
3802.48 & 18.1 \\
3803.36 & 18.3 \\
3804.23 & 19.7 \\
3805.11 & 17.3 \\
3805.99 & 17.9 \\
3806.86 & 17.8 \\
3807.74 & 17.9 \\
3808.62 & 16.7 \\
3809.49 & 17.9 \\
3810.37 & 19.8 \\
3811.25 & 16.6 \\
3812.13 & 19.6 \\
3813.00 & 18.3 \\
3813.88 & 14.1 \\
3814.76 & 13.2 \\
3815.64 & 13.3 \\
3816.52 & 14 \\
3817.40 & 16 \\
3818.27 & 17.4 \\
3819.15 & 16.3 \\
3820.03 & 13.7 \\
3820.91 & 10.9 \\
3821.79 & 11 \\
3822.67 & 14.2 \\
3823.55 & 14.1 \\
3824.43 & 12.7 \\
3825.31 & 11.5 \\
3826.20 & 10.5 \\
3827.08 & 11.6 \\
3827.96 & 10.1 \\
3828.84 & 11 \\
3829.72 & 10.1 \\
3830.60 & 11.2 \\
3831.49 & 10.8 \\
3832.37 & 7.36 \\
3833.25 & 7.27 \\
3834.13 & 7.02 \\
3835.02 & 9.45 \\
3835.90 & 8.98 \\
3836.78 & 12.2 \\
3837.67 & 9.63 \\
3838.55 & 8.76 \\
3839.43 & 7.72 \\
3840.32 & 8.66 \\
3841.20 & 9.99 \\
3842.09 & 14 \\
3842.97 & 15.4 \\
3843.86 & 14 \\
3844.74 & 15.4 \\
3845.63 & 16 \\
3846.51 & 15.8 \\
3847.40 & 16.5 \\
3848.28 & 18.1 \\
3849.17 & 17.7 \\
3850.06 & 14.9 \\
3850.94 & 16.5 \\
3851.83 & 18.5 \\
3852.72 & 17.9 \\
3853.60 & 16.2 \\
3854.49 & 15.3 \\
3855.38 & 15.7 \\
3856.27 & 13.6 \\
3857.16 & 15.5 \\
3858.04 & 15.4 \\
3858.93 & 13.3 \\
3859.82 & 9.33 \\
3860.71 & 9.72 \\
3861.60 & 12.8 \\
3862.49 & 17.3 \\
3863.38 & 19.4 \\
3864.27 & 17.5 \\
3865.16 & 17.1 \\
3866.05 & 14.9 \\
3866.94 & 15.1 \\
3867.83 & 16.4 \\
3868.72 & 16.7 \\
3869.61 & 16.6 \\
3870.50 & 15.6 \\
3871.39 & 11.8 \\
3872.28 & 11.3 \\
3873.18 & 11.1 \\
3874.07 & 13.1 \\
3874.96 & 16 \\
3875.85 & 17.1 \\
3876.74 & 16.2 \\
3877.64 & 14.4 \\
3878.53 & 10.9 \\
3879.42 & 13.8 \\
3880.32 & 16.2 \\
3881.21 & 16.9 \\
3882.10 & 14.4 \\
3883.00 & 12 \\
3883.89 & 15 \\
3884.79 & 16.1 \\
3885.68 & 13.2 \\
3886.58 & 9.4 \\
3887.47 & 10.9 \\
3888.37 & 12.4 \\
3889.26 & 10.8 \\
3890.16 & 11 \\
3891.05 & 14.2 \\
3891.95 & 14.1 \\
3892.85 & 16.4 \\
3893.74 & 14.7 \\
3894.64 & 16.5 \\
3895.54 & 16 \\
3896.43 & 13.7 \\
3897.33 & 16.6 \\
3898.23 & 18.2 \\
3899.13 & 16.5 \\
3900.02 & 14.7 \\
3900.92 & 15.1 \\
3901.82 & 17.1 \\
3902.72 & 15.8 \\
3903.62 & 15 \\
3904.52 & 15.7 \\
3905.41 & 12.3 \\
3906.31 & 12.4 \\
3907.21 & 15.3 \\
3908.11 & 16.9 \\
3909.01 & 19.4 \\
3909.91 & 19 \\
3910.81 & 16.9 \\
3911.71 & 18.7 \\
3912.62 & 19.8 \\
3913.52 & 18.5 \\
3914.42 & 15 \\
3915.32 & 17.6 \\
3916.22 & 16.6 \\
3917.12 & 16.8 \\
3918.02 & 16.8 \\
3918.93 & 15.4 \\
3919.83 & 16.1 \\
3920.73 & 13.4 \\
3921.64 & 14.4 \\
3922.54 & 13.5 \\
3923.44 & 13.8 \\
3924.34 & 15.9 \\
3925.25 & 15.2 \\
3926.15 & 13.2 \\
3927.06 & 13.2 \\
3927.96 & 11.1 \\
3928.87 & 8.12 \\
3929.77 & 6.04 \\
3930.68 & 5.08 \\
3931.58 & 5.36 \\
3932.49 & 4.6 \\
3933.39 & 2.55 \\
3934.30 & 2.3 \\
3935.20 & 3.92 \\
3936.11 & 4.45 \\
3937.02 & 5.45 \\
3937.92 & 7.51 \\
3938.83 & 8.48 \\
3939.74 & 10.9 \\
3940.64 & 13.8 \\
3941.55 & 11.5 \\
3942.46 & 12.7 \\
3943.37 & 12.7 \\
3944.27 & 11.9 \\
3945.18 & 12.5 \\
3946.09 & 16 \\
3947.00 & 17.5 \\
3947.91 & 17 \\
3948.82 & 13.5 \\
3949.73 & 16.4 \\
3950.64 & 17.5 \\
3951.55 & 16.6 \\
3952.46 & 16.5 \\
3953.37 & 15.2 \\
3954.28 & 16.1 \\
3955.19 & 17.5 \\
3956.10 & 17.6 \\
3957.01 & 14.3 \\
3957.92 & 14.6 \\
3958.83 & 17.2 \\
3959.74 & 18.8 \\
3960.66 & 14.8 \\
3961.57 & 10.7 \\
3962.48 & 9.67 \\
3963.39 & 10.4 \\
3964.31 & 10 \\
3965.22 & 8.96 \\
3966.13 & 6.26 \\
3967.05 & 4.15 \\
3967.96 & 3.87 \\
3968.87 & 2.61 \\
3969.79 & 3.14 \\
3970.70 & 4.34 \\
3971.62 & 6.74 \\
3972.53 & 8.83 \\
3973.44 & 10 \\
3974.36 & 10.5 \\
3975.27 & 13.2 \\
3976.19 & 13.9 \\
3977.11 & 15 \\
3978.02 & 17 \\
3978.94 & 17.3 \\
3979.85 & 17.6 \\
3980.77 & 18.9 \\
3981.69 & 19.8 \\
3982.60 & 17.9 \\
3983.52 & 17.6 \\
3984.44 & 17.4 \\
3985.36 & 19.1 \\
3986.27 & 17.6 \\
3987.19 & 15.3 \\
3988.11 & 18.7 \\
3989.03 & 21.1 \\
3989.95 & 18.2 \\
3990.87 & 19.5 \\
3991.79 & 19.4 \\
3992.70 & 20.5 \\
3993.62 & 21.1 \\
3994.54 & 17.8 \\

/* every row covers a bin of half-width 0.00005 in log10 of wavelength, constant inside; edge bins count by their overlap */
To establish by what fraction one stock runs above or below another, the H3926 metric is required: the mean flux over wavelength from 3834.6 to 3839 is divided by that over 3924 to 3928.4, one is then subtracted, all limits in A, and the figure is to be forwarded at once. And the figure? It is -0.3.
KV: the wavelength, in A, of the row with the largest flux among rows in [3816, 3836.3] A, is 3818.27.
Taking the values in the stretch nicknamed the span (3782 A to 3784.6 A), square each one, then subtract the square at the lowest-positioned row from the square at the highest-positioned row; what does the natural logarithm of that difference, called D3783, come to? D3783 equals 4.78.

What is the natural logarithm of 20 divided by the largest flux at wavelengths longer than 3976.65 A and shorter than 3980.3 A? 0.13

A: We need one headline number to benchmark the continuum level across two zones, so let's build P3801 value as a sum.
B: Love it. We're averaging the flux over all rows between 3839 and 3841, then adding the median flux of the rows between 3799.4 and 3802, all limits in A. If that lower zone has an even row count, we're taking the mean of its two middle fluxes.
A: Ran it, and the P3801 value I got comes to 23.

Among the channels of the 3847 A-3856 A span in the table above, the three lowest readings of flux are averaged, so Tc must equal 15.3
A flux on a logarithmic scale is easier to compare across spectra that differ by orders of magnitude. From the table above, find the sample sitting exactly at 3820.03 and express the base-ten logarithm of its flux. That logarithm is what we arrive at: 1.14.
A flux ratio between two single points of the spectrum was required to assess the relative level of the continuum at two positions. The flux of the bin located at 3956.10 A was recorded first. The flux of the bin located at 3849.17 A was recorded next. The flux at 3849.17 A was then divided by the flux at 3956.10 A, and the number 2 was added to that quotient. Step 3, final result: 3.01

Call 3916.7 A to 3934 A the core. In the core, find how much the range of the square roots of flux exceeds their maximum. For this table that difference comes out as -1.6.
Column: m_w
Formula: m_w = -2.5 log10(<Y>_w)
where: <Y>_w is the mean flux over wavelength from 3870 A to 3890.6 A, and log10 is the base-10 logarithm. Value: -2.82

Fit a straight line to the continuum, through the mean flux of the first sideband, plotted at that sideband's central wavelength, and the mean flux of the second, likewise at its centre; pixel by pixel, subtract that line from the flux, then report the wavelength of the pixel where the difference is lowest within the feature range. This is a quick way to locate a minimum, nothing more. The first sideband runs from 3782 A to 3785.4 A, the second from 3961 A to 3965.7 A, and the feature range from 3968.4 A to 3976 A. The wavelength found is 3968.87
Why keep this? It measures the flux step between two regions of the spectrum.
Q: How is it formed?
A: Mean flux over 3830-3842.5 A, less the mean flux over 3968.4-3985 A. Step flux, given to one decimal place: -3.4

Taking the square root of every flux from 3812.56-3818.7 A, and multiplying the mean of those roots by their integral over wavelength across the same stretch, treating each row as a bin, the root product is 93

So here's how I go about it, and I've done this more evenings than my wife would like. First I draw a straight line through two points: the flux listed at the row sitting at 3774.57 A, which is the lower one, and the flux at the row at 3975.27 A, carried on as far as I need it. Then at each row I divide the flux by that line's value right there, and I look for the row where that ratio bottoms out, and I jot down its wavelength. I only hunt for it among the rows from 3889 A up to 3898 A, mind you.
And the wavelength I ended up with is 3889.26 A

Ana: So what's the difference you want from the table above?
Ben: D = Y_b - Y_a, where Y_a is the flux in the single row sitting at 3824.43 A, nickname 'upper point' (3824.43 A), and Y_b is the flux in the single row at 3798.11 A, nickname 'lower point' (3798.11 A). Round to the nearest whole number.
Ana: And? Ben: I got -4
